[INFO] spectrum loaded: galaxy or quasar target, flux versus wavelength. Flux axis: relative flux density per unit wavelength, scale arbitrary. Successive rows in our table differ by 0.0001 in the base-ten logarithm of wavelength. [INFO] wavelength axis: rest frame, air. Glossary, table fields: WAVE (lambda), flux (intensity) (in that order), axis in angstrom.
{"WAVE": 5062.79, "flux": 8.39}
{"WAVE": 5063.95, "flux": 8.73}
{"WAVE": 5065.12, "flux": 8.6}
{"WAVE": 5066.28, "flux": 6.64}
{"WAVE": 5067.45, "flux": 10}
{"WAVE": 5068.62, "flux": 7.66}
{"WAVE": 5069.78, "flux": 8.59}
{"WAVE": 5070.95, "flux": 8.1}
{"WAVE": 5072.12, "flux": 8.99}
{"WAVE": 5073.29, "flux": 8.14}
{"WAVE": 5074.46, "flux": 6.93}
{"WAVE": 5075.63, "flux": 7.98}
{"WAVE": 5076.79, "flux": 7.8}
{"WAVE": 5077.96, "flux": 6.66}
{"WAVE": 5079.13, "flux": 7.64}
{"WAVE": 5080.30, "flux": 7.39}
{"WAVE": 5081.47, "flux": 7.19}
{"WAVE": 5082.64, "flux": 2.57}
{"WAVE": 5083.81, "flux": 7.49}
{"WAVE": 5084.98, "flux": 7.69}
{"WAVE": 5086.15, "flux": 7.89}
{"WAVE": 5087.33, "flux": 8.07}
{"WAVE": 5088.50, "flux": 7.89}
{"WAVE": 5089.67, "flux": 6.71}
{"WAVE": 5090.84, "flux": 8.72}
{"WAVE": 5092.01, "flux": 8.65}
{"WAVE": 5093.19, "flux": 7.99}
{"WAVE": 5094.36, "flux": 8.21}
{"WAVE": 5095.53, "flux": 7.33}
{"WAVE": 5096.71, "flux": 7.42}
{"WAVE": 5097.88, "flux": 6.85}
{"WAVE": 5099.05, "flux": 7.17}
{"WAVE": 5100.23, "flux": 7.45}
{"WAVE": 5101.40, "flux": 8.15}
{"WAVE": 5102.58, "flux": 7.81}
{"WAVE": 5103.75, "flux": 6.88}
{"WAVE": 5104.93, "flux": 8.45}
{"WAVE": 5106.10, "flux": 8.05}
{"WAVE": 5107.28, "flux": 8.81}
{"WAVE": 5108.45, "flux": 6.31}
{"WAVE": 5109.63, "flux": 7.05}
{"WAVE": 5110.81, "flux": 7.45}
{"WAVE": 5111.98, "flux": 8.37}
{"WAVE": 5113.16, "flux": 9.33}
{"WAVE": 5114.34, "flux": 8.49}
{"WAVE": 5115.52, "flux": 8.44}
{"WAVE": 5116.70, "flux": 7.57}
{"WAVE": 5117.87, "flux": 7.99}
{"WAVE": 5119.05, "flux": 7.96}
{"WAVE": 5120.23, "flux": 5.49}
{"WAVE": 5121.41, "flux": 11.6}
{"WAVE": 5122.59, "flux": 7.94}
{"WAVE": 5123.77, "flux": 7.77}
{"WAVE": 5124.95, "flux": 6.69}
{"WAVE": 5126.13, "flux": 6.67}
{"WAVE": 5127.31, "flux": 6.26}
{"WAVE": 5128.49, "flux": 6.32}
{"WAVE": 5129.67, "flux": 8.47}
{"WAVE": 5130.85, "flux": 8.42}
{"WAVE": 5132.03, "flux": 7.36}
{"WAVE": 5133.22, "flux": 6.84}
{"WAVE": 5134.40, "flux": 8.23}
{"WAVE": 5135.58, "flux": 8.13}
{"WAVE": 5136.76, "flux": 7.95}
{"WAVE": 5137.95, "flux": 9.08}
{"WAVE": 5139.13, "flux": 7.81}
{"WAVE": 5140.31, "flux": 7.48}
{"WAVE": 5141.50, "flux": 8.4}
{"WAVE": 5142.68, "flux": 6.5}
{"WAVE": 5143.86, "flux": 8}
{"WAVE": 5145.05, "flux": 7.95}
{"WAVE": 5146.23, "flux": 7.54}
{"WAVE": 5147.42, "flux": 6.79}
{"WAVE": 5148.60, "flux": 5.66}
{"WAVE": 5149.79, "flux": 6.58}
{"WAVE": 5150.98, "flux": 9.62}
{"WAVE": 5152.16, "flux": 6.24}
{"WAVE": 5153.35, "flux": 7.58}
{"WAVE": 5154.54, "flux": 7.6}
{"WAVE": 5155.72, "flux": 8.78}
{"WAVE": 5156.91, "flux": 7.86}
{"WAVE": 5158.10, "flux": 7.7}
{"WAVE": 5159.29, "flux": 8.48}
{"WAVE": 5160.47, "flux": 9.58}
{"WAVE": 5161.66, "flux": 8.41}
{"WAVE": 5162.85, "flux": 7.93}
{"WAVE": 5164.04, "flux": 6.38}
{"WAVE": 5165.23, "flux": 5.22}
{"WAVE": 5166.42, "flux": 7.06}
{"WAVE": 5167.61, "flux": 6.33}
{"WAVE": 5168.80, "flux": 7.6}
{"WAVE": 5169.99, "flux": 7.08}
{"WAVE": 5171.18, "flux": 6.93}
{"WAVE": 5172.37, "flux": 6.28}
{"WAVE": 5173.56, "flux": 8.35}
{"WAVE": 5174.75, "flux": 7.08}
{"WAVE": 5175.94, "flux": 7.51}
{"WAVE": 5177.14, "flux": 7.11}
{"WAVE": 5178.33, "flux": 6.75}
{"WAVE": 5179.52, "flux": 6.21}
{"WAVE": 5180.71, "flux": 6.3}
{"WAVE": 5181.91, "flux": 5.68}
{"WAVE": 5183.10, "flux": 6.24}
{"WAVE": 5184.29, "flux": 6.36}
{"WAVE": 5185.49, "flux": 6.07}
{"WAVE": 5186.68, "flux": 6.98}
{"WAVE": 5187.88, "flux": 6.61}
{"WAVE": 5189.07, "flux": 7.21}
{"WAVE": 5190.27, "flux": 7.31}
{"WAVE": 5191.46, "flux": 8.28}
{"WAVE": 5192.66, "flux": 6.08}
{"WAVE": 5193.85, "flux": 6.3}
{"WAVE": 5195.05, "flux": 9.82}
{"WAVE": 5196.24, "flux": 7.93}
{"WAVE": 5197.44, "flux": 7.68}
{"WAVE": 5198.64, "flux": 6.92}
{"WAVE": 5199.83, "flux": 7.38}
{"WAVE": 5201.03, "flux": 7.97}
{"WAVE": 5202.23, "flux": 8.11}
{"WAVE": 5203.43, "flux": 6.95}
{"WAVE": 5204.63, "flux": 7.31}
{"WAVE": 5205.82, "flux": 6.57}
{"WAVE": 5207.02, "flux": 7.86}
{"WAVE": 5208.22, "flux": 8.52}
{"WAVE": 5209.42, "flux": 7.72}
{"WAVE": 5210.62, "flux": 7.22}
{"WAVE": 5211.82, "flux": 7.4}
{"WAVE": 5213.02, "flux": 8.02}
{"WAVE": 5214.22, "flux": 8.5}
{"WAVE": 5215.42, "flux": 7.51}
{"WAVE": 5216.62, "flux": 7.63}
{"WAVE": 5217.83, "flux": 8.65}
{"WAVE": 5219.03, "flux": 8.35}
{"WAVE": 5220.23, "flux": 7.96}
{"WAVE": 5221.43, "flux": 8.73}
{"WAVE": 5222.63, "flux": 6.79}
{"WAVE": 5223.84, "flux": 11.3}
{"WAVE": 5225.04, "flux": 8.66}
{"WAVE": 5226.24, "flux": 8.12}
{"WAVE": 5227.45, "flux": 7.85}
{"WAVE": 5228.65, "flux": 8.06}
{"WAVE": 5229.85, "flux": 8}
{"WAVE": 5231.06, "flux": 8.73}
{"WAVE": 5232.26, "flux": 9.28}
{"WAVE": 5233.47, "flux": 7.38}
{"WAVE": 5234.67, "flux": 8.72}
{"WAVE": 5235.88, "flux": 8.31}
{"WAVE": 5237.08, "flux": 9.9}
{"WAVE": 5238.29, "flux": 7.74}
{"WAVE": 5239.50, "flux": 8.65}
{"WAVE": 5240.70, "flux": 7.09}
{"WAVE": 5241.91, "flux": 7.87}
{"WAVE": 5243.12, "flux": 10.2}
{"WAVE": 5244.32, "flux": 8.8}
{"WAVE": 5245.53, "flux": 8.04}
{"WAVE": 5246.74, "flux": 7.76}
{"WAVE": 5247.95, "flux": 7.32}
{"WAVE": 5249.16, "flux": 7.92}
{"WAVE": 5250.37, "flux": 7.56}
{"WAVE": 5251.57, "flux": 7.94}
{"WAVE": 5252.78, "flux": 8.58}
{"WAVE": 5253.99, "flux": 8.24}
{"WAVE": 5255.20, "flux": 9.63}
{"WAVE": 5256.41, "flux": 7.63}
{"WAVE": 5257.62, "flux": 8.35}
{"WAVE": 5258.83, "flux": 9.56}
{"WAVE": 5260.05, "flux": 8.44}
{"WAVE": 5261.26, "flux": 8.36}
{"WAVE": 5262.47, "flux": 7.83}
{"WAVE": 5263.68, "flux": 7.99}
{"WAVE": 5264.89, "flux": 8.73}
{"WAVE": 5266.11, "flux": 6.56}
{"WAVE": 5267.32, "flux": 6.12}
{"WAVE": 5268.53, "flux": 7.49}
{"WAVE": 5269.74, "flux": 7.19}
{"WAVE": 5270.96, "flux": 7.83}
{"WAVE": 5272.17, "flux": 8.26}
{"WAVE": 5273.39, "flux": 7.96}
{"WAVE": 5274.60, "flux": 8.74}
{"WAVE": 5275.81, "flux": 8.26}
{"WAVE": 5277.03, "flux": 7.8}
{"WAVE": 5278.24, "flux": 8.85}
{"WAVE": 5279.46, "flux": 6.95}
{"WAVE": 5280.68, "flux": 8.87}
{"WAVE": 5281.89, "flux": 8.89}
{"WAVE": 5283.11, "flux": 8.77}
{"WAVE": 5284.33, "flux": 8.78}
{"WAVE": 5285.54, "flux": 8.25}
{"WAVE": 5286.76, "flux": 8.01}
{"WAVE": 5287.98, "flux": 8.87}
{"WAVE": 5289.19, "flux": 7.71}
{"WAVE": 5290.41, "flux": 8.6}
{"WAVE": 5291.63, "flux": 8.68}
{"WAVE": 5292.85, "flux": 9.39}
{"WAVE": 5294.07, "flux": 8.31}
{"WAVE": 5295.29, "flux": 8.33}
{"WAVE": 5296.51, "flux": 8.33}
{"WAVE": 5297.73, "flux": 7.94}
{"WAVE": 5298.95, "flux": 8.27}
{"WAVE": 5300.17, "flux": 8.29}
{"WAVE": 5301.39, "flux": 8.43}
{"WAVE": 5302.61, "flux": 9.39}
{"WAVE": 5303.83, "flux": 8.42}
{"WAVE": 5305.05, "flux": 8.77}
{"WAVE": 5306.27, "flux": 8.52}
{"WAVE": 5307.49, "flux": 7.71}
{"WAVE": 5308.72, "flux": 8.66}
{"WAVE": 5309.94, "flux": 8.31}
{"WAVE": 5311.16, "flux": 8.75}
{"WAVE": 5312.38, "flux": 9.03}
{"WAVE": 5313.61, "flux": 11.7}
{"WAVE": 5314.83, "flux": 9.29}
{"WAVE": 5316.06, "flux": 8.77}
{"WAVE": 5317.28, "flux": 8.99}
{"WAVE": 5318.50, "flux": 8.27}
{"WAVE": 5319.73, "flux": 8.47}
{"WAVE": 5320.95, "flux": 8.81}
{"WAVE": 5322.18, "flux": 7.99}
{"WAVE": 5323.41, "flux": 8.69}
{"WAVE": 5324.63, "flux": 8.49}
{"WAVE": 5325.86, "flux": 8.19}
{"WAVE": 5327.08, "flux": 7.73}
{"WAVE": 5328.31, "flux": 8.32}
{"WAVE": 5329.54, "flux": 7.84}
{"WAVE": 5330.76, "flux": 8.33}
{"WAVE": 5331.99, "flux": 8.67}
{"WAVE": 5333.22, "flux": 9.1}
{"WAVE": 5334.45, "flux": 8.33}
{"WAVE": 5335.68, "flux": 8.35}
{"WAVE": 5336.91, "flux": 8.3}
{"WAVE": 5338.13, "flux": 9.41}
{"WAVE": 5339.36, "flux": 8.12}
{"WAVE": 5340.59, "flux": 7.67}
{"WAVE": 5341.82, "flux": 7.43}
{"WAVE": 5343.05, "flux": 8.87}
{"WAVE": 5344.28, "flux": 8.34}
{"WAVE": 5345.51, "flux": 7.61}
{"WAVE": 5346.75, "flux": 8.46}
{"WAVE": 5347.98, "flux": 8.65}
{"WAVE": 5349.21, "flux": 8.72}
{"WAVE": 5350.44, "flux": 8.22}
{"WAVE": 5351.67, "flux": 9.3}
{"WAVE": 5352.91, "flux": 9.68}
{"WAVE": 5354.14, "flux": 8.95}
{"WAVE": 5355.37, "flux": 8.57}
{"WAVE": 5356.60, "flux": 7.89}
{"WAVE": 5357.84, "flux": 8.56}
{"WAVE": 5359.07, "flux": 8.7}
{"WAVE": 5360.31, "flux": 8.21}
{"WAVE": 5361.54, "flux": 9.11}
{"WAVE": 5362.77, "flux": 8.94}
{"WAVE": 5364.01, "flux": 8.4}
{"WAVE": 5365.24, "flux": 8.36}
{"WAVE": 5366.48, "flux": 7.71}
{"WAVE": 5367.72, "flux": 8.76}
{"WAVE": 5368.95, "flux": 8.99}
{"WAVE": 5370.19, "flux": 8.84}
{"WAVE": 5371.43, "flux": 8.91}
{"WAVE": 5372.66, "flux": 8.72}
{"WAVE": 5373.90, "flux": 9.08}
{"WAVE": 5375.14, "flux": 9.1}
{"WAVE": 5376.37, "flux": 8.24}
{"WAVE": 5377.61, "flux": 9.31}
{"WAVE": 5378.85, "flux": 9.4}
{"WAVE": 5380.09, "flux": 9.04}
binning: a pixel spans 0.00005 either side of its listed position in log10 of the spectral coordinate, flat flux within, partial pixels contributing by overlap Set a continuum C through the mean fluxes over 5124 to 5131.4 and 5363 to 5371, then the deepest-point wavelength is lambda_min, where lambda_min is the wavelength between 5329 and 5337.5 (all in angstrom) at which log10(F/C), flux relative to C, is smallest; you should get 5329.54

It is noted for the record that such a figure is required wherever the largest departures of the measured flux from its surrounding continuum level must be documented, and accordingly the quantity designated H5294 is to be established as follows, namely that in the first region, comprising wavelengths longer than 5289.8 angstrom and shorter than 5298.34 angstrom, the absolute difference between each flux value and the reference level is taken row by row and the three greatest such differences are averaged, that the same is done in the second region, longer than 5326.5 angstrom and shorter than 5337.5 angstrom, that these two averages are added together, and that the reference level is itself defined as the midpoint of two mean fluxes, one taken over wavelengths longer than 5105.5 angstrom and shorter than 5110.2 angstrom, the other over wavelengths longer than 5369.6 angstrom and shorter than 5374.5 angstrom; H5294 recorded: 1.3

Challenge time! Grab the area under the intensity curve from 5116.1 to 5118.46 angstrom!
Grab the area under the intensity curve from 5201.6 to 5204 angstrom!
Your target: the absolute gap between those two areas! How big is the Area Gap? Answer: 0.3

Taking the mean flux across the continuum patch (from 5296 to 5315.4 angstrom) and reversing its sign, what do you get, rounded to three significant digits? -8.74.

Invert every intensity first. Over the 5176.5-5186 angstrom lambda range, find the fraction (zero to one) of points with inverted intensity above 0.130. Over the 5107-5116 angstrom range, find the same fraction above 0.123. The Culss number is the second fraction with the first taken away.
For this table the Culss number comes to -0.6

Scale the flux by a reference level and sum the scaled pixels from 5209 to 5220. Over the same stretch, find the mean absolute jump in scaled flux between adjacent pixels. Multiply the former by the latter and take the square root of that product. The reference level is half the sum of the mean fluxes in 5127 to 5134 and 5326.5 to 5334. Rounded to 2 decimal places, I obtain 0.78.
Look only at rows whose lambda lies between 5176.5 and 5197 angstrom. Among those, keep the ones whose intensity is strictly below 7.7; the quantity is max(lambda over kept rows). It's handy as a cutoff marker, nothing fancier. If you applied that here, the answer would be 5193.85 angstrom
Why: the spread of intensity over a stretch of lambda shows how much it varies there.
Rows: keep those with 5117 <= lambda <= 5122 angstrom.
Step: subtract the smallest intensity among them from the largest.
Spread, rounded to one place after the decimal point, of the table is 6.1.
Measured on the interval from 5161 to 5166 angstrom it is 3.2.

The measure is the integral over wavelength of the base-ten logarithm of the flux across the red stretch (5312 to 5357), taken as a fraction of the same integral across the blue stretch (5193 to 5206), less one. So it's 2.7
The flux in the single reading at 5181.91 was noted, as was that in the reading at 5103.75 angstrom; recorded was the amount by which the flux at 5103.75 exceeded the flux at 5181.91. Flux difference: 1.2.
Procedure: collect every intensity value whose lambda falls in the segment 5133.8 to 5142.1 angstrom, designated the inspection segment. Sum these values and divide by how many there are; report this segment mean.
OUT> 8.15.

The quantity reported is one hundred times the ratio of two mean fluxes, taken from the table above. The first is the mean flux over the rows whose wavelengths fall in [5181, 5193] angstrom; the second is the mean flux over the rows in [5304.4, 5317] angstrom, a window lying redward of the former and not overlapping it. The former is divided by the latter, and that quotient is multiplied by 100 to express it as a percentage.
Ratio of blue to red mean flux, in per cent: 75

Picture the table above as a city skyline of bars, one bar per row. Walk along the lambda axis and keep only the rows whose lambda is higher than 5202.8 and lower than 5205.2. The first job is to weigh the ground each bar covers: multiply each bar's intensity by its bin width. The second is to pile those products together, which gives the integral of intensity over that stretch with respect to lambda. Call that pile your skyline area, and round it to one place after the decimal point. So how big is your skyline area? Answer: 17.1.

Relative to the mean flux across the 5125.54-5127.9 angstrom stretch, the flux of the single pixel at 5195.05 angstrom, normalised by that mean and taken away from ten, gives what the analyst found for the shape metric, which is 8.48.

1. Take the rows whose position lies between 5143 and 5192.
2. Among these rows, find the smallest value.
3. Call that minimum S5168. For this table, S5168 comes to 5.22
